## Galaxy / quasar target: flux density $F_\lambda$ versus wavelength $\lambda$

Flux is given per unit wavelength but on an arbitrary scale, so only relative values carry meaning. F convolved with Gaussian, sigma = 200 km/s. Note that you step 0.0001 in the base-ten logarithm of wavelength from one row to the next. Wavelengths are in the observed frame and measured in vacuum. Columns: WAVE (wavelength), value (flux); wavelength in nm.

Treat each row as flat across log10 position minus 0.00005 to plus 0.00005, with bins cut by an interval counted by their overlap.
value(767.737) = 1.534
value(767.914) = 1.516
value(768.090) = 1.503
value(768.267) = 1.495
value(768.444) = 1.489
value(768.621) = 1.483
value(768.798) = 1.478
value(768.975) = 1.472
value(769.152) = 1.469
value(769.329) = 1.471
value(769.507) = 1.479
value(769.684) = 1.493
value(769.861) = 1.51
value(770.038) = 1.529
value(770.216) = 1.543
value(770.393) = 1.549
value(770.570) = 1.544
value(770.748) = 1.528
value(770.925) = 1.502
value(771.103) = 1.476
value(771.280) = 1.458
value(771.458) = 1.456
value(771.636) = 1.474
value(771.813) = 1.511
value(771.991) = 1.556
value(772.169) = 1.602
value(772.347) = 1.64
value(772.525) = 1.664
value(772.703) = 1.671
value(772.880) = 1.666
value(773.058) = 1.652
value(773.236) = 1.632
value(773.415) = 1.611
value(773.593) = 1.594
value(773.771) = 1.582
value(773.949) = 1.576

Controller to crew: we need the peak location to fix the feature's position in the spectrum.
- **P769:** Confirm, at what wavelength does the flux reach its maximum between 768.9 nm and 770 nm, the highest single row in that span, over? 769.861 nm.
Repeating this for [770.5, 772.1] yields 771.991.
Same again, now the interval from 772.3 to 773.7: 772.703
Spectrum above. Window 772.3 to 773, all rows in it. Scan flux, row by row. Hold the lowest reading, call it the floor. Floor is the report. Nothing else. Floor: 1.64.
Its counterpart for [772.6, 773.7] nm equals 1.594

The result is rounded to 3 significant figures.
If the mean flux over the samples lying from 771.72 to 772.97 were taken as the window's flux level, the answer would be 1.62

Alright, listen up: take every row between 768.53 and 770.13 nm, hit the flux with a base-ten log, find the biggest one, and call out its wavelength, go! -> 770.038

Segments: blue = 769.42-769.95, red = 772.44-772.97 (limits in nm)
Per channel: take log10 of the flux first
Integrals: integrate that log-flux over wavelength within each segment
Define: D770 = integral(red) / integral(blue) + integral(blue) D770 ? 1.37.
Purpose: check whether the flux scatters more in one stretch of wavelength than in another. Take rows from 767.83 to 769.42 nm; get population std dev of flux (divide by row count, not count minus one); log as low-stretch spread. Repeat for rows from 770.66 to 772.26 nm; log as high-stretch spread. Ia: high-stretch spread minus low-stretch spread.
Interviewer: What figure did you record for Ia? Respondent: 0.031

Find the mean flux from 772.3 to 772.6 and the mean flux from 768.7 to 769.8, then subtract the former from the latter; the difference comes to -0.17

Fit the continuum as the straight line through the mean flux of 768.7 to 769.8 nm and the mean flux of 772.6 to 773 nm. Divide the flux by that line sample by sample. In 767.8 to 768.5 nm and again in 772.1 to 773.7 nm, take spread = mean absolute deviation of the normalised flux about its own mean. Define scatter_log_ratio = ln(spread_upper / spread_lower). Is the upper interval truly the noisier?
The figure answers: 0.45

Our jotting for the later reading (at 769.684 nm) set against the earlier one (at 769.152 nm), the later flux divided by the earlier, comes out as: 1.02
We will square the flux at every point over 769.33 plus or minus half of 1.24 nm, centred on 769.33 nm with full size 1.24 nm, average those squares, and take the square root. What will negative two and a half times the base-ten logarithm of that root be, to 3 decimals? -0.427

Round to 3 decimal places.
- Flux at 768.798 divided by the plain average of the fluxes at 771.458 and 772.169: 0.967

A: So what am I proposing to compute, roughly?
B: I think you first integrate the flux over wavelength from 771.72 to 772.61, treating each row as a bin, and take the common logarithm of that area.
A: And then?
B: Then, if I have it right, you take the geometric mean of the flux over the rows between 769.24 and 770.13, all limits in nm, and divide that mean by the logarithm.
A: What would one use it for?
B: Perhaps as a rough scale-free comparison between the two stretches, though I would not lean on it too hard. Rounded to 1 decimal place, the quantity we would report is 9.9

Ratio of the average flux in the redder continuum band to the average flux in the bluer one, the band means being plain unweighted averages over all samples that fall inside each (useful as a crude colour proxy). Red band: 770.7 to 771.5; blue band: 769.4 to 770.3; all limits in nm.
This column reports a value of 0.98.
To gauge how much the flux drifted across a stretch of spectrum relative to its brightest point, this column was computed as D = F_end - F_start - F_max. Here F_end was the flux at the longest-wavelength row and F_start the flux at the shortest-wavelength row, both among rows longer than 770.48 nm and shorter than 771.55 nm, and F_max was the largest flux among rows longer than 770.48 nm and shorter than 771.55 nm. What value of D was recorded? -1.63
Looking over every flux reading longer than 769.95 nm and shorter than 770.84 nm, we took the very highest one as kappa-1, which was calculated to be 1.549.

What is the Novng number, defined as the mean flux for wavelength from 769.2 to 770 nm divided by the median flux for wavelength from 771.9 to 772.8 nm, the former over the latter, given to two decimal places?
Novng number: 0.91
